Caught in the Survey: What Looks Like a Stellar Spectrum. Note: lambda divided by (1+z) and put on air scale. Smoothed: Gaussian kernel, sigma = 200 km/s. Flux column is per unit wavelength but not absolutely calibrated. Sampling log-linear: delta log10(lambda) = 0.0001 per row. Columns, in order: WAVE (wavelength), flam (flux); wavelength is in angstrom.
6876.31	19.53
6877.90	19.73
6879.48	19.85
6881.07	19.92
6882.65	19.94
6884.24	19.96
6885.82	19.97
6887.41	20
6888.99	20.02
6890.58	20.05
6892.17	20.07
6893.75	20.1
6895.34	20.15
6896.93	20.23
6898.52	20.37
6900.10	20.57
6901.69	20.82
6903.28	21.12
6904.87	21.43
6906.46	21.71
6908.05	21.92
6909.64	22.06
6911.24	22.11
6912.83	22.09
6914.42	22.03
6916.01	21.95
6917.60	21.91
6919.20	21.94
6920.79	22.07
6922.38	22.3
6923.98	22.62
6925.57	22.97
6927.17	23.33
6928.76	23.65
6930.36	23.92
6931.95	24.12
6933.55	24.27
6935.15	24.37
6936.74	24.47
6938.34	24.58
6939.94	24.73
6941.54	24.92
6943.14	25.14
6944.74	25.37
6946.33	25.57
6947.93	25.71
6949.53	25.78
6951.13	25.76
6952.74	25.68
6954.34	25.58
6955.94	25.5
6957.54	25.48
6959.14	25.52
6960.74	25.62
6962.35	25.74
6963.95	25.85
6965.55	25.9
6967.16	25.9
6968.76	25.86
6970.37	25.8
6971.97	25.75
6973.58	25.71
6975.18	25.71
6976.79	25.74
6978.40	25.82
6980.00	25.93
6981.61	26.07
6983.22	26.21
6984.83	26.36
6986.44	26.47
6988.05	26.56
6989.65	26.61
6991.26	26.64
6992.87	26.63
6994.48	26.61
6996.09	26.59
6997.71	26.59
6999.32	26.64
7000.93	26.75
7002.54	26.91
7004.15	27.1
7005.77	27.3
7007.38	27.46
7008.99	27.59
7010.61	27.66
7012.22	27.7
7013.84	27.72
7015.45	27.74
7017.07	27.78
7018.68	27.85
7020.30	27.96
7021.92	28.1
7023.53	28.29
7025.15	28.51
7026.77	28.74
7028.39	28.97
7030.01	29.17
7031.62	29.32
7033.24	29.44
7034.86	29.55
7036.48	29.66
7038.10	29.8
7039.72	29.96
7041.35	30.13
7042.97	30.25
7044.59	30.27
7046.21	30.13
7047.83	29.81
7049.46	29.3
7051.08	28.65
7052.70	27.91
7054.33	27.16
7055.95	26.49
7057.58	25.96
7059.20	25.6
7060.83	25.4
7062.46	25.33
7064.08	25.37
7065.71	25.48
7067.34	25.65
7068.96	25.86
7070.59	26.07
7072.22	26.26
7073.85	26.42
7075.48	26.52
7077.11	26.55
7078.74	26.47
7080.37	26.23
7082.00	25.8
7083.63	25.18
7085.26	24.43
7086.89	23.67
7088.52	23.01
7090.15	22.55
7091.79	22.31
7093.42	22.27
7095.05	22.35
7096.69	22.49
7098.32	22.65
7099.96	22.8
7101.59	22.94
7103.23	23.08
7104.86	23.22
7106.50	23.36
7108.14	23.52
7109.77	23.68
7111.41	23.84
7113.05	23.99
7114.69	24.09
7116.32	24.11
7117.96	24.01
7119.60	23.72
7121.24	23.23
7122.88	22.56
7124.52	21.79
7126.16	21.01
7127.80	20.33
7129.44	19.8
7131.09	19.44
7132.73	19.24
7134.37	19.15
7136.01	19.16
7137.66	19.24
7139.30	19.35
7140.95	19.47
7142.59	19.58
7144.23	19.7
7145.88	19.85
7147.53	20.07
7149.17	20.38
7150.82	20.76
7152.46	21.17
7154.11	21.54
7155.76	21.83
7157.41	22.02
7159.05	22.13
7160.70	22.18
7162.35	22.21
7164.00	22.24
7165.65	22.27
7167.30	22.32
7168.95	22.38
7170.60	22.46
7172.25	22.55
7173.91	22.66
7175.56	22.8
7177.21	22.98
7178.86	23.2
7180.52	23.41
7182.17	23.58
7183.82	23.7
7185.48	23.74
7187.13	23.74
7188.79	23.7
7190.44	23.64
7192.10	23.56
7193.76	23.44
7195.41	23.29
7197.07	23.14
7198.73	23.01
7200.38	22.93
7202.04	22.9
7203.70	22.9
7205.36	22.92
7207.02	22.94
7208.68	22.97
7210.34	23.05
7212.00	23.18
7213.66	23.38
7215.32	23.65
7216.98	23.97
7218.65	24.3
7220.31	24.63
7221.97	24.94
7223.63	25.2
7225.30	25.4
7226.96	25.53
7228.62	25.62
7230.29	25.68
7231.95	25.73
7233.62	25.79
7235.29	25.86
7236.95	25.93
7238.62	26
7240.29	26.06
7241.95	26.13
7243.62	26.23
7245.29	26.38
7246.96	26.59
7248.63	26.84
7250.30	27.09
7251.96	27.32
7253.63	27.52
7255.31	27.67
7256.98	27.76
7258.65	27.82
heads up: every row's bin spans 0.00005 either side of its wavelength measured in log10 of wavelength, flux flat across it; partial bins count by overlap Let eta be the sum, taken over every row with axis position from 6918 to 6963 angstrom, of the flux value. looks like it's 687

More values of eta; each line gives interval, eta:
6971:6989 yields 286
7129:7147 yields 214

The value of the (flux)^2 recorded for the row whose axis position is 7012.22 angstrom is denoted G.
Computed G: 767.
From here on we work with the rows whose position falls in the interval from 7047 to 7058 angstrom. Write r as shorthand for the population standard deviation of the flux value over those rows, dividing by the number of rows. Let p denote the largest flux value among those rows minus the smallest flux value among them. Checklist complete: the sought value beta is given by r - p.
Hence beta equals -2.5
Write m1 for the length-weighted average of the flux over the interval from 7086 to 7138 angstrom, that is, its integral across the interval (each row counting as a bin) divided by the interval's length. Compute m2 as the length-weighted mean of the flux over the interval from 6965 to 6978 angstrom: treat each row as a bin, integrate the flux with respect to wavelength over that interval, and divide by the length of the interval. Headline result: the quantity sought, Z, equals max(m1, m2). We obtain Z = 26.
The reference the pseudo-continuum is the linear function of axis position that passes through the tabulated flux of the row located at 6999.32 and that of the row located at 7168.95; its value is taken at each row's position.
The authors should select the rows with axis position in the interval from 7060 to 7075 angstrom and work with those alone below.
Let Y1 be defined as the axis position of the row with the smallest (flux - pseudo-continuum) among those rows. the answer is 7062.46 angstrom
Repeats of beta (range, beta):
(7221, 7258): -2.0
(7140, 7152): -0.9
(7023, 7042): -1.3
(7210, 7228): -1.6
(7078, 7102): -2.7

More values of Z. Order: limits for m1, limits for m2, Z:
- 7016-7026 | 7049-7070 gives 28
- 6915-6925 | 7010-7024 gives 28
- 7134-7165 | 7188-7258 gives 25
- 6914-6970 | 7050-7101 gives 25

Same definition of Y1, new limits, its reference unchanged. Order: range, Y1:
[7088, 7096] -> 7091.79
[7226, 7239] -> 7226.96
